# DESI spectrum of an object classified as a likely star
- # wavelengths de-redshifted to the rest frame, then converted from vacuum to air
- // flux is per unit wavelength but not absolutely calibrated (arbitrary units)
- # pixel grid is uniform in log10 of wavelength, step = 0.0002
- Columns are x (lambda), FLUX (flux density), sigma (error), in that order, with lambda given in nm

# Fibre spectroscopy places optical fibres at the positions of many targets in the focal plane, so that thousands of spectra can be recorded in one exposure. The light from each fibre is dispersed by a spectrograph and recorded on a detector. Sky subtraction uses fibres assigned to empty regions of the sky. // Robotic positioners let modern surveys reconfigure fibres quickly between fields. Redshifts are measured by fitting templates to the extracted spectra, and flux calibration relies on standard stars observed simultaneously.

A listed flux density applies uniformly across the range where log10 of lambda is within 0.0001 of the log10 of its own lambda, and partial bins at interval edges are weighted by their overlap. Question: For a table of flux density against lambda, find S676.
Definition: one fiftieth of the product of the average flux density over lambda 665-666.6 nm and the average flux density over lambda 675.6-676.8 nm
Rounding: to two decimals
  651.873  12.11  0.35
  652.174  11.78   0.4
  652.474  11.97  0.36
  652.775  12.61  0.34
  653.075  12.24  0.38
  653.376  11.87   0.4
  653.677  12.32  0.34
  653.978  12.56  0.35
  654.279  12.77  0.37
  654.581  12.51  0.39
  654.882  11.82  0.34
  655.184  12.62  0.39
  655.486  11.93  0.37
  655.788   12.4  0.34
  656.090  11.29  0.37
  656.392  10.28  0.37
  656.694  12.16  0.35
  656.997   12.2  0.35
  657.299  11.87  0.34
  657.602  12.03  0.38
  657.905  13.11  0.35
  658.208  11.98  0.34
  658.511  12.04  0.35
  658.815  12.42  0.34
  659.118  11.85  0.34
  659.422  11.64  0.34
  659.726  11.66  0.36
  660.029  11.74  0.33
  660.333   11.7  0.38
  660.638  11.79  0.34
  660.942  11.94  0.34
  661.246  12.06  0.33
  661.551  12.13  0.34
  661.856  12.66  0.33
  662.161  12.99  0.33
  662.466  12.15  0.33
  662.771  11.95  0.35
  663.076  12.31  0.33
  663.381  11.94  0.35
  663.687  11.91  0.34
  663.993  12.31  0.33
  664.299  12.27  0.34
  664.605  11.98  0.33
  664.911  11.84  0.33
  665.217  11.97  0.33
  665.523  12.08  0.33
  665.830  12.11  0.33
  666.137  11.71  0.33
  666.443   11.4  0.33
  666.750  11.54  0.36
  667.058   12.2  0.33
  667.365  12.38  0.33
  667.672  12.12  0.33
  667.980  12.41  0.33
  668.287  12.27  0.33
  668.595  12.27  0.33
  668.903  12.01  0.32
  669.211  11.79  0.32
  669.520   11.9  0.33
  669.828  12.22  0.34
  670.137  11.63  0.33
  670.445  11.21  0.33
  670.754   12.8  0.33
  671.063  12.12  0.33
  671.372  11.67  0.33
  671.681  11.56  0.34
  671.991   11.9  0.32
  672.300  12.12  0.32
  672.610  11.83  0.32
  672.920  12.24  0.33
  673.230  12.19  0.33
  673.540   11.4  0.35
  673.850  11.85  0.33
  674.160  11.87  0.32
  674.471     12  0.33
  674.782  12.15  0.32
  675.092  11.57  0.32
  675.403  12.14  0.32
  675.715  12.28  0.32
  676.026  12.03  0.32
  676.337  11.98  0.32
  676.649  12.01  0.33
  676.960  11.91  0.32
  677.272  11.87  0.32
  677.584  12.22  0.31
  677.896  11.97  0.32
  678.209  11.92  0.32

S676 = 2.86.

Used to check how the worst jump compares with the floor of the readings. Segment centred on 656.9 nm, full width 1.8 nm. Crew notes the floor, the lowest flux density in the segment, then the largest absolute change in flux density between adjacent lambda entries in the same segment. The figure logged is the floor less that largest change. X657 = 8.4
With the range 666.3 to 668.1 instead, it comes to 10.7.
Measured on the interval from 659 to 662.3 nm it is 11.1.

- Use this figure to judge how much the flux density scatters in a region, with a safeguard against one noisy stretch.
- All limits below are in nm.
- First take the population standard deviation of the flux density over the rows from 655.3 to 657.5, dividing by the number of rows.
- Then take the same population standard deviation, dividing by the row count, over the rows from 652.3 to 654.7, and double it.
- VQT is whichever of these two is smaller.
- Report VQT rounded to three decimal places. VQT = 0.592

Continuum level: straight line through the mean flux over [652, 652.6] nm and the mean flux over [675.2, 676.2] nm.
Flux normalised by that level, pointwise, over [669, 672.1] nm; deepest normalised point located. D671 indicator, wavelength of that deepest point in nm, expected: 670.445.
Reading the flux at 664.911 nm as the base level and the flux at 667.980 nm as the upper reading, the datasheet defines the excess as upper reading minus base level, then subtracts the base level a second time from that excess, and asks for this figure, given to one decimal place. -11.3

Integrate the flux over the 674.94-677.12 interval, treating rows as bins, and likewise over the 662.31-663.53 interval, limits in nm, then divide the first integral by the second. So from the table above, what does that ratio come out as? 1.77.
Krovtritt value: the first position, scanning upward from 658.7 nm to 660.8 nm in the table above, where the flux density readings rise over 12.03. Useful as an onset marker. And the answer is 658.815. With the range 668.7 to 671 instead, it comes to 669.828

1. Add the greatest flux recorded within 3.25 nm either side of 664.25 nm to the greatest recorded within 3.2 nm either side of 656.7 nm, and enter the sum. 26.1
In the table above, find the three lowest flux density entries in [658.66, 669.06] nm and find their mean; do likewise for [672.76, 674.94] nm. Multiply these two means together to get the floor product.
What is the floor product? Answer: 135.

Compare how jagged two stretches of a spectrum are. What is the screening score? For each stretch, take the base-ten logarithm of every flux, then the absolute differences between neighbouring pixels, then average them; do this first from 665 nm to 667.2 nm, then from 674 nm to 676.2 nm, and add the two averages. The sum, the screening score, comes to 0.0212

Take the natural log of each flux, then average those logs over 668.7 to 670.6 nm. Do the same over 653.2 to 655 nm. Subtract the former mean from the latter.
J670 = 0.043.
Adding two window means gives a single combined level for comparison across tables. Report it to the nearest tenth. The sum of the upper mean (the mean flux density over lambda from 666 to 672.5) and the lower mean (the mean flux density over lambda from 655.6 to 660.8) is 23.9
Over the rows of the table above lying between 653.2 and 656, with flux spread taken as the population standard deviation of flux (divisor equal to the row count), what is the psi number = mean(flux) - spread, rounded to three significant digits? 12.0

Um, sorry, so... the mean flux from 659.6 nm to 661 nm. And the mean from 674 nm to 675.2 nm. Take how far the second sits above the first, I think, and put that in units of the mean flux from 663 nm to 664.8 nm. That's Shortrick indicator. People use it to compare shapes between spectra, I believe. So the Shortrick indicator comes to 0.01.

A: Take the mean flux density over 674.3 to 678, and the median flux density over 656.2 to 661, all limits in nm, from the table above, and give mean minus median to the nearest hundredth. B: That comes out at 0.11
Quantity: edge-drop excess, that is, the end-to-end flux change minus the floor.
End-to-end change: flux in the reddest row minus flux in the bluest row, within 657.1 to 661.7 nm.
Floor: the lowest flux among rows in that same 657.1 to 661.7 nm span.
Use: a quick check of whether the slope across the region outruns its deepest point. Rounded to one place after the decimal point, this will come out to -11.4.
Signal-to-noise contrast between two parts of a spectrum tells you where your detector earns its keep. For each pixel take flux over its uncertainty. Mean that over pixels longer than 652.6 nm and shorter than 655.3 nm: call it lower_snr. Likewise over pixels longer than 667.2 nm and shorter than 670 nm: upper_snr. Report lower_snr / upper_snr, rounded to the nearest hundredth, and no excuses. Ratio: 0.92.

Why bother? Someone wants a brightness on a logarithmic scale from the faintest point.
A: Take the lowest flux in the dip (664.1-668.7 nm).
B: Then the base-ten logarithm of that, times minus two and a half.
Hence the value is -2.64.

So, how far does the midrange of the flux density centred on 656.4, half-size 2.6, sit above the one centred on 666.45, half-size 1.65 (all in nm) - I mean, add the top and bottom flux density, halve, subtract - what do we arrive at -0.21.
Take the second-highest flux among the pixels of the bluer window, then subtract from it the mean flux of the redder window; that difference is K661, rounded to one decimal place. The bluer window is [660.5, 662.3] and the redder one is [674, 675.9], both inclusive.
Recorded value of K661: 0.7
